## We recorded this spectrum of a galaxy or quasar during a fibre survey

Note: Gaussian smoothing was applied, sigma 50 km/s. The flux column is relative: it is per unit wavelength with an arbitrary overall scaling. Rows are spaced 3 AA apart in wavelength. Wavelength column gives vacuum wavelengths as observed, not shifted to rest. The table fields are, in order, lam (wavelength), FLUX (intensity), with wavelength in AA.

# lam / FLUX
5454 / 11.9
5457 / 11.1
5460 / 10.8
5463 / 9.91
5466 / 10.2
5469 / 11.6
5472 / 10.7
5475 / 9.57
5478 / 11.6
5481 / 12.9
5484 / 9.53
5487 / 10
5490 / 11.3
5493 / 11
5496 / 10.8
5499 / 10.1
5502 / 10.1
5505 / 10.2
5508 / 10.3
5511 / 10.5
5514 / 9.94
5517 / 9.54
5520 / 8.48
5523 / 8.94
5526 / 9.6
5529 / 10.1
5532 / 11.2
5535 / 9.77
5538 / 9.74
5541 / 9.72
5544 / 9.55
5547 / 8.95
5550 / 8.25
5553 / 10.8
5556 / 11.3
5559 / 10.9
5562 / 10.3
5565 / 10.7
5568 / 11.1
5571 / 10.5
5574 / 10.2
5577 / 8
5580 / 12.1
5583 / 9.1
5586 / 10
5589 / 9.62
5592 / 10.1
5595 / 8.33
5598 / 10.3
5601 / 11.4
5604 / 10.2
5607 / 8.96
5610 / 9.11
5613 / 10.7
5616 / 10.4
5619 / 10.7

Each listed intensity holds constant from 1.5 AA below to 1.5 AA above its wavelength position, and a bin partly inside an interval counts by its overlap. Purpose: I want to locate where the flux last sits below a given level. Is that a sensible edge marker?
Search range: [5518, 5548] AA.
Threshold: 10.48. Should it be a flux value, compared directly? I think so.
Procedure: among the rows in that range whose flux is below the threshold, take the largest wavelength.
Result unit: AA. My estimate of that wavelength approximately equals 5547 AA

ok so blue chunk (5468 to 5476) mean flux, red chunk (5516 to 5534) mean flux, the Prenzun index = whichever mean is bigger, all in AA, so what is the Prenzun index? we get 10.6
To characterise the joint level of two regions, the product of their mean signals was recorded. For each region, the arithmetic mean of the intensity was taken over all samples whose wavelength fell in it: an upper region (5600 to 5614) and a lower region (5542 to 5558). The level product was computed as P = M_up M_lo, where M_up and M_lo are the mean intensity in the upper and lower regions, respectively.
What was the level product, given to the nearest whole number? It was 98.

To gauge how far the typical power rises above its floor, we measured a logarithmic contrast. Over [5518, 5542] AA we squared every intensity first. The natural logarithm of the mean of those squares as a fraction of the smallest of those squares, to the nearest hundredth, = 0.27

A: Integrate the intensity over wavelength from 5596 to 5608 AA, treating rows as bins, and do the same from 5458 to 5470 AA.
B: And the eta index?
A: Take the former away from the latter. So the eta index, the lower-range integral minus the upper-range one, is 5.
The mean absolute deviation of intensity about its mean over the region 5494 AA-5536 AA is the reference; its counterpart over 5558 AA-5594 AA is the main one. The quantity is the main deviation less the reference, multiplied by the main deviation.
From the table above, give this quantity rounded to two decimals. 0.15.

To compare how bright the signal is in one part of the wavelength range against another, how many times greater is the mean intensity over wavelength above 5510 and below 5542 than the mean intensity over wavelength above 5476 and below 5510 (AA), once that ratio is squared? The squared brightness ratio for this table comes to 0.83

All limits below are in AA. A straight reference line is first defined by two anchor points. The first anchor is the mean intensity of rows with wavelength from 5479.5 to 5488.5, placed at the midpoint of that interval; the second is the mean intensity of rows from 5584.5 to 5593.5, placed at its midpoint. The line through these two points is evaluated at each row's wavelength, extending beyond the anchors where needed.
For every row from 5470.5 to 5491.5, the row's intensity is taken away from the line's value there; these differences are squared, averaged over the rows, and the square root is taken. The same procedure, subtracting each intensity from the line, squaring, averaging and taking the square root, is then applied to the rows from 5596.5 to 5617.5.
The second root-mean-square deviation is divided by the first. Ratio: 0.77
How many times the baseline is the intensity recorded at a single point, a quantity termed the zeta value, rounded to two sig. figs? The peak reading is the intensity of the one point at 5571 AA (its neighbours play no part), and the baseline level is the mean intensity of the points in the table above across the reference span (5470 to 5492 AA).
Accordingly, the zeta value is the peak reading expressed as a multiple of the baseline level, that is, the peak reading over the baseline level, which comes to 0.97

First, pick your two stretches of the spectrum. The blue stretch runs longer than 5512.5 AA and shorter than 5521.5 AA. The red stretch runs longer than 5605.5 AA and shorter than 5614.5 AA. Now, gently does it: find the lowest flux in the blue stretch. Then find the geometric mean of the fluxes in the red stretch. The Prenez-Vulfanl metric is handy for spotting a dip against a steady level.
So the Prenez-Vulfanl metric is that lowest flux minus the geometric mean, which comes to -1.1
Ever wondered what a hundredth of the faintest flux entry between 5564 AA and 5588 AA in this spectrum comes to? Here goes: 0.080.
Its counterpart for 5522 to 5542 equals 0.089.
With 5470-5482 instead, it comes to 0.096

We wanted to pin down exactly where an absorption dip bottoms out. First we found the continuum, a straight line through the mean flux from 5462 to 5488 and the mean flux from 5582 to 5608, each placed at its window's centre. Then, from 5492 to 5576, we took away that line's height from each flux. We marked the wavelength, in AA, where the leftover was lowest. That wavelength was 5550 AA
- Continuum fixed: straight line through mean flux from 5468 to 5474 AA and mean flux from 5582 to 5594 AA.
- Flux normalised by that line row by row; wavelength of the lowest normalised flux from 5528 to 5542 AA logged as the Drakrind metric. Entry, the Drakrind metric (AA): 5535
